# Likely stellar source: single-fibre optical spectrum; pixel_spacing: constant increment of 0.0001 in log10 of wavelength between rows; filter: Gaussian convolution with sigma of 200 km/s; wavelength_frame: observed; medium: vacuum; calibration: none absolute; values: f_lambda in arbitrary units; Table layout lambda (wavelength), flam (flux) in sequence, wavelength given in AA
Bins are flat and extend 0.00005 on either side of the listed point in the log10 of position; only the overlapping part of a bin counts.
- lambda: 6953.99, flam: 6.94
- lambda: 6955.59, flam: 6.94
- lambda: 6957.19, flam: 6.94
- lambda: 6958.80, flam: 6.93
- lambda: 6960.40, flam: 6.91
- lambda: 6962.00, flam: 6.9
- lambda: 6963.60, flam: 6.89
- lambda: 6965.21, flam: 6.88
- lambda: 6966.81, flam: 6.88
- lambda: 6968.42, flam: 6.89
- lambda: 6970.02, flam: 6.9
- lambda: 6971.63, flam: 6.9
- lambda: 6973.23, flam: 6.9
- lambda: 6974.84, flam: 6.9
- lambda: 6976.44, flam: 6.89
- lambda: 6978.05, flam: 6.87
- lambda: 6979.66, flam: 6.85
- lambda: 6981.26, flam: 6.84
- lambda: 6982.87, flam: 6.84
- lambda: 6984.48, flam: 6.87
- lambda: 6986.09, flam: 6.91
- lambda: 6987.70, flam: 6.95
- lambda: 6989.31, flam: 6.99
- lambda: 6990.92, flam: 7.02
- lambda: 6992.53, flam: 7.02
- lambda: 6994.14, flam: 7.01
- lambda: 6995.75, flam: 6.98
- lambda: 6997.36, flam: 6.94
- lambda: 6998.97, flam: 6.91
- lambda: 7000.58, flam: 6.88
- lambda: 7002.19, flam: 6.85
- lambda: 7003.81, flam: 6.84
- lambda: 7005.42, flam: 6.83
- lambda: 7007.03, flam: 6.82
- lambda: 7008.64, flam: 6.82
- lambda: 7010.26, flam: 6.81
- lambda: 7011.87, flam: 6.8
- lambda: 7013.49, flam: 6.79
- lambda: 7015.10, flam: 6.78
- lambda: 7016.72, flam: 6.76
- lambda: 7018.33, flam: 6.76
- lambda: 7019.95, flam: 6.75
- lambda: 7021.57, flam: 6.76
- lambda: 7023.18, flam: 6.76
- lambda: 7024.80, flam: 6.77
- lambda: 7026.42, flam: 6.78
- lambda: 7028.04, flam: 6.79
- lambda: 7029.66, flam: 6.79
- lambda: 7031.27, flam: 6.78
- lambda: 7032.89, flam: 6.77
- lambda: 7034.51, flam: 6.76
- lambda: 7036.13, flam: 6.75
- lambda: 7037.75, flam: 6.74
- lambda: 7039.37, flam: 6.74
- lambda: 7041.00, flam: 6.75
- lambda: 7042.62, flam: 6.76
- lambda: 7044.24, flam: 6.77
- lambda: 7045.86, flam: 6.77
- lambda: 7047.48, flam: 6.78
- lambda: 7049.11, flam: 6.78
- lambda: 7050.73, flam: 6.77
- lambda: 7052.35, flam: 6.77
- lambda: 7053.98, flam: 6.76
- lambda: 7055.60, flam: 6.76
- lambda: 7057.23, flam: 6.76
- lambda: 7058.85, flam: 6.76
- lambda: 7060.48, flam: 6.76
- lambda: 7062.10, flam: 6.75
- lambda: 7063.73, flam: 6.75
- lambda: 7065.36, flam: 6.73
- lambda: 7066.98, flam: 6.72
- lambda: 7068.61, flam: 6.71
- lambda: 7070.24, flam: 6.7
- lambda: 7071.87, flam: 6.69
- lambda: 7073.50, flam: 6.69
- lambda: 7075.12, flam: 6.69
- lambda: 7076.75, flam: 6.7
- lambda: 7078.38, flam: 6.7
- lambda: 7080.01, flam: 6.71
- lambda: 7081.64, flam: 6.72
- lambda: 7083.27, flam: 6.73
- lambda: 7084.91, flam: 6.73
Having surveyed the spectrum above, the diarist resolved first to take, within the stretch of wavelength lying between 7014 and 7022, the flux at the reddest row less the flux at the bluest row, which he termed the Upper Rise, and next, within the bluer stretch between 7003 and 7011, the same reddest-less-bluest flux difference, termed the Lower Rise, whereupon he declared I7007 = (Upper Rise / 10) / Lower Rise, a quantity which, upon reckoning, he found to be 0.07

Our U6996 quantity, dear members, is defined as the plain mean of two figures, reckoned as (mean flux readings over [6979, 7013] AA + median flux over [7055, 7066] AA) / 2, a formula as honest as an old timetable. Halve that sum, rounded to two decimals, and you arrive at 6.83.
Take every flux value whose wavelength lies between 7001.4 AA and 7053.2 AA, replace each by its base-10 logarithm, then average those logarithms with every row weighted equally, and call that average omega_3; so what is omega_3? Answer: 0.831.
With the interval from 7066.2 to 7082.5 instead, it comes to 0.826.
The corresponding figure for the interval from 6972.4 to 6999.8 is 0.840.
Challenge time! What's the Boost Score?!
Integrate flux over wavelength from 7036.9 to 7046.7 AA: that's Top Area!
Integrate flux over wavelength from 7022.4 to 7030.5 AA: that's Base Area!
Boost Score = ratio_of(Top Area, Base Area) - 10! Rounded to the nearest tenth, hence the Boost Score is -8.8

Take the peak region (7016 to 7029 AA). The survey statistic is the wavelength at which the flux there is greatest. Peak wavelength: 7028.04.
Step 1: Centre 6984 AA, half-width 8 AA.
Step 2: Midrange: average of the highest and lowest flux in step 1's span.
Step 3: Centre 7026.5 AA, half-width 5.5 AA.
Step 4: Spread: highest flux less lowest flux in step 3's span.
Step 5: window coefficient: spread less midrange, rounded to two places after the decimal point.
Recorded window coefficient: -6.90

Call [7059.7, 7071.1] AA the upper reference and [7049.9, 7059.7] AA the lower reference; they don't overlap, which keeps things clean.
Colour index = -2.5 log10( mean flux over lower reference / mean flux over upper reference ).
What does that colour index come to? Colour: -0.005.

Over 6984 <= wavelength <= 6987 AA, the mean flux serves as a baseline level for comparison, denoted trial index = 6.89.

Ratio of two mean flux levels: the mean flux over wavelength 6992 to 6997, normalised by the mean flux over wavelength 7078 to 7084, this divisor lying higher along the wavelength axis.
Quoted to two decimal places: 1.04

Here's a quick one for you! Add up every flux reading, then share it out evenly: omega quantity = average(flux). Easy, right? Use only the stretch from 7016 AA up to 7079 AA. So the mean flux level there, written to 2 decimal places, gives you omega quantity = 6.75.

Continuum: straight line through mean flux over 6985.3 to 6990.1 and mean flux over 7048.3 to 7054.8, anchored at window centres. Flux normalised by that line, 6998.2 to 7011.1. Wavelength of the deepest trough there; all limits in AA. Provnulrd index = 7010.26 AA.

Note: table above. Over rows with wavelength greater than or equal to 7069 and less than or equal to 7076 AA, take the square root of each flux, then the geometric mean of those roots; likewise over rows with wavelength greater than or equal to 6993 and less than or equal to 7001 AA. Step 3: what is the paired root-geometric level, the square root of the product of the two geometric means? 2.61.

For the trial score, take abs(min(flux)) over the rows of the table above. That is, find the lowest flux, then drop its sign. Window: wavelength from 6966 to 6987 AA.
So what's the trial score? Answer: 6.84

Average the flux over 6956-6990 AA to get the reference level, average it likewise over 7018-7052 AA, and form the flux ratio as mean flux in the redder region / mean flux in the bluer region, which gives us 0.981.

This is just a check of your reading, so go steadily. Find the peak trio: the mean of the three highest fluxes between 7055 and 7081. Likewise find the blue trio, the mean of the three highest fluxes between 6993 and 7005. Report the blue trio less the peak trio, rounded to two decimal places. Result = 0.22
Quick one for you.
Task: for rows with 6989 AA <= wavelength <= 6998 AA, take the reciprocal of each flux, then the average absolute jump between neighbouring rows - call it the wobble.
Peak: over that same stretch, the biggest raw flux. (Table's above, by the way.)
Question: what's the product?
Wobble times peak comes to 0.0032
